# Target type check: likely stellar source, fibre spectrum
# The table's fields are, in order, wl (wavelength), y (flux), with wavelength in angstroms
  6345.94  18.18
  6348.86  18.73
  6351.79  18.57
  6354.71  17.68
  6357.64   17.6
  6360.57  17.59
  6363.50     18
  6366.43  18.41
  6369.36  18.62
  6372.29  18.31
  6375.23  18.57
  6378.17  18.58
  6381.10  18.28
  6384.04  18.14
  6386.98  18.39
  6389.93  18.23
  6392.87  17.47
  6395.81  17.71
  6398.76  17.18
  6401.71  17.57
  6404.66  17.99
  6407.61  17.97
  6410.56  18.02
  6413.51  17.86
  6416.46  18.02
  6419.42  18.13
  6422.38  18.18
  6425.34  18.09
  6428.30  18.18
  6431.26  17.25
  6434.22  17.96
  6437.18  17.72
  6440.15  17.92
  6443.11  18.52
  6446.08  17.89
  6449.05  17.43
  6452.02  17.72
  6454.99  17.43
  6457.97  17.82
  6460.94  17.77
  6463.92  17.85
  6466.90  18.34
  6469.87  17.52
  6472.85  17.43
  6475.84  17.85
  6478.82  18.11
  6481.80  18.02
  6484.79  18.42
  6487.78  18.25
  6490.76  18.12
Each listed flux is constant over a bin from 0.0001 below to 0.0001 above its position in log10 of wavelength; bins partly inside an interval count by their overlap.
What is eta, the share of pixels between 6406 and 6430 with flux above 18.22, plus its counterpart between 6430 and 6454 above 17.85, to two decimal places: 0.50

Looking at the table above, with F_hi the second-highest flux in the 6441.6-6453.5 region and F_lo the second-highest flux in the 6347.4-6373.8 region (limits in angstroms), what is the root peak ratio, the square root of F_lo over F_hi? 1.02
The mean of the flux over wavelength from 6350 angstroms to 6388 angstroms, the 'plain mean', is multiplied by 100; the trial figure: 1821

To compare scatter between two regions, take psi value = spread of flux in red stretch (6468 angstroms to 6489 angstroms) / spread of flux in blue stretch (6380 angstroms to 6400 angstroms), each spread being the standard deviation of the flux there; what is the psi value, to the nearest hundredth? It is 0.79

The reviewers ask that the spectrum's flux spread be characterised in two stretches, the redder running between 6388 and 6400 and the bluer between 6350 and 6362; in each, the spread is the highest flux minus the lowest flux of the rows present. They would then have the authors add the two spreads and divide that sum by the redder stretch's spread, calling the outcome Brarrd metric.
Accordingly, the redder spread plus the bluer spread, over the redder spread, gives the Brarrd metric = 1.9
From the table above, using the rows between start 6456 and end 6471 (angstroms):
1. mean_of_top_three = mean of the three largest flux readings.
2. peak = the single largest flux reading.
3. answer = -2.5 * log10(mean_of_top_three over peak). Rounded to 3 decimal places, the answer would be 0.020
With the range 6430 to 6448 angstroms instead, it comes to 0.023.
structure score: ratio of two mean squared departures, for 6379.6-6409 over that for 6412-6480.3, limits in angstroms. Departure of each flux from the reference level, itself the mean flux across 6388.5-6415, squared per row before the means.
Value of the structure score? 1.5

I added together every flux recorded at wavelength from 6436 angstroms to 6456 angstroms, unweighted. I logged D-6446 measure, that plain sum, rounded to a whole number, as 125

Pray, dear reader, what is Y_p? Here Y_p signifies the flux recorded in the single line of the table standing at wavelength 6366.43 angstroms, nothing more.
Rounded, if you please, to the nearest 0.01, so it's 18.41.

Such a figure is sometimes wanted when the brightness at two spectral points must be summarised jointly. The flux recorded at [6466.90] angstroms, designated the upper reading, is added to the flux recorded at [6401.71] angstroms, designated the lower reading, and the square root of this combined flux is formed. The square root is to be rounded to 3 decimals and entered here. 5.992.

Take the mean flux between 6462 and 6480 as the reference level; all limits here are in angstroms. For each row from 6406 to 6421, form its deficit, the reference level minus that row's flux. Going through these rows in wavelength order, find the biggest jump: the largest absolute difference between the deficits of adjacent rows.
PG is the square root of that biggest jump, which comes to 0.40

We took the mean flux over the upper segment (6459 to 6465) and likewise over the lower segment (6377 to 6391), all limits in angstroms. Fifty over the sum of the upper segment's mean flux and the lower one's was 1.384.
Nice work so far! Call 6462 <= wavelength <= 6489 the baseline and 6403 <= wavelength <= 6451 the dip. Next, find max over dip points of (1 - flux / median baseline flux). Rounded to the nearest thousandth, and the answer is 0.043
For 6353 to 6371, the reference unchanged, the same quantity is 0.024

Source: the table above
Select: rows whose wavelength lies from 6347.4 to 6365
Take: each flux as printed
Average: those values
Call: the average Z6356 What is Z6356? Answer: 18.0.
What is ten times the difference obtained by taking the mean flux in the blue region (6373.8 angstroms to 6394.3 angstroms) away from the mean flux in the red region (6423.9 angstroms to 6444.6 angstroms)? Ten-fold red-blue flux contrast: -3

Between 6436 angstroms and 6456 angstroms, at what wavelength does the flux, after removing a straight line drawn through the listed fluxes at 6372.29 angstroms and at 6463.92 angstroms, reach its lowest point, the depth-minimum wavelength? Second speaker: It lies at 6449.05 angstroms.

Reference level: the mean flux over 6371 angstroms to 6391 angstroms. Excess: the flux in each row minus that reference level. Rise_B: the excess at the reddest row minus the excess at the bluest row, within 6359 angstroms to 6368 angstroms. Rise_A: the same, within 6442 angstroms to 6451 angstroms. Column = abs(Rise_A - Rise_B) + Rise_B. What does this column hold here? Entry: 2.7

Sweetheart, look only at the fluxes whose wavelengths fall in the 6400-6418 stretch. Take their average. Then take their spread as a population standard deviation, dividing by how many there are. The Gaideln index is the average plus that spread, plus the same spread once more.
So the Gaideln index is 18.2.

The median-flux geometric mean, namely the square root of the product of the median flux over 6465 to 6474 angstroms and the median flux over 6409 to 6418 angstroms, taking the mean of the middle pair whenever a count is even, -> 17.8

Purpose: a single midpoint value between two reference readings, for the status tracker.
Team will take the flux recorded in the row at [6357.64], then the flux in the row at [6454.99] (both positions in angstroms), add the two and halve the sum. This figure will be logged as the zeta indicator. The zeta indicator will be 17.5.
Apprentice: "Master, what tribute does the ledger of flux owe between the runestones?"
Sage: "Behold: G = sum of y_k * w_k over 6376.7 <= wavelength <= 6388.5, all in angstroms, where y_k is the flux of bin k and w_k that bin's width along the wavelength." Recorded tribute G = 216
